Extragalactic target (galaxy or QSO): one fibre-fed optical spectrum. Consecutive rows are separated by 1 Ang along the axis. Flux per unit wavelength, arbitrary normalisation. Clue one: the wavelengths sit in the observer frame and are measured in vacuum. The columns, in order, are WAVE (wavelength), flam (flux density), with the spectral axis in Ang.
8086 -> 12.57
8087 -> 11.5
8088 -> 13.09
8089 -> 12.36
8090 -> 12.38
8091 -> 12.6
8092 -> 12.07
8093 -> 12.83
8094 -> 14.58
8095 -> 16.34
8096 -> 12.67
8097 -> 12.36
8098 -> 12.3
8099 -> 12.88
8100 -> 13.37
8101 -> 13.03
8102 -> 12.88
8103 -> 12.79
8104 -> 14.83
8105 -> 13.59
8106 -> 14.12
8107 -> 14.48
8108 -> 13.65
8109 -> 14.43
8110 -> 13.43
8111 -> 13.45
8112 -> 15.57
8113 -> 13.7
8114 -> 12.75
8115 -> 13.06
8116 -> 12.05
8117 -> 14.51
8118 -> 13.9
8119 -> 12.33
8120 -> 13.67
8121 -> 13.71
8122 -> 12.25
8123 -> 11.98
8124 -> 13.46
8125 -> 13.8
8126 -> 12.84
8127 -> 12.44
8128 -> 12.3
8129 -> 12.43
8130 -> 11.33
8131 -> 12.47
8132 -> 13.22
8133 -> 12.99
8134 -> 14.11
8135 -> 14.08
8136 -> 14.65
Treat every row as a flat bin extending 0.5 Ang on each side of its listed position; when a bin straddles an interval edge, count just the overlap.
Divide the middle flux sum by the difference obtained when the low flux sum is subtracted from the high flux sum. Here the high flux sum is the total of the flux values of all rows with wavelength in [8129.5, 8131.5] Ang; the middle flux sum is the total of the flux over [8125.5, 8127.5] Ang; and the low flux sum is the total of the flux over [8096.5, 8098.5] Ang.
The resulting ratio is -29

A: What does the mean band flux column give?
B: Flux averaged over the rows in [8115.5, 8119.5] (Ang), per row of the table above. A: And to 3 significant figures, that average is 13.2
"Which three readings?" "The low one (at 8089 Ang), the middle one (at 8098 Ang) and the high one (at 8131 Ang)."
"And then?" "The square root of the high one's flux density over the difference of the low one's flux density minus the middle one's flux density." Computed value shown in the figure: 14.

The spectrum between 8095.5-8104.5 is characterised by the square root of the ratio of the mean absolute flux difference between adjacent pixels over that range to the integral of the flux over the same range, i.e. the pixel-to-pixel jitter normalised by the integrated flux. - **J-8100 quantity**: 0.066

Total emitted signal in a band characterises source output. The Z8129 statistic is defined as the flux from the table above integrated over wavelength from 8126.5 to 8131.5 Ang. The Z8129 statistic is 61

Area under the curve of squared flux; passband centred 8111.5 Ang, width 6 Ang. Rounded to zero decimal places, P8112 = 1162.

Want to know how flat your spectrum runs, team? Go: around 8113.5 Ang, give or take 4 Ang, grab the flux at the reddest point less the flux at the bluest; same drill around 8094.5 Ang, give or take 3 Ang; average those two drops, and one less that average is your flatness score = 0.3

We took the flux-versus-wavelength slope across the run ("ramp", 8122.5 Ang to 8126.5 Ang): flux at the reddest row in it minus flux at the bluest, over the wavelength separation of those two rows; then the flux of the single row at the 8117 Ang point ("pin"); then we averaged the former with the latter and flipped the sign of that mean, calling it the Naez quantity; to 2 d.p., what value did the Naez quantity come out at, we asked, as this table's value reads -7.40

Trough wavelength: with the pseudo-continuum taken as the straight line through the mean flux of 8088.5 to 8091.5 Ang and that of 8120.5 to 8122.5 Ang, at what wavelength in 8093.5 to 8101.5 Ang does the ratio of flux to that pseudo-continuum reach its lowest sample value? 8098 Ang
